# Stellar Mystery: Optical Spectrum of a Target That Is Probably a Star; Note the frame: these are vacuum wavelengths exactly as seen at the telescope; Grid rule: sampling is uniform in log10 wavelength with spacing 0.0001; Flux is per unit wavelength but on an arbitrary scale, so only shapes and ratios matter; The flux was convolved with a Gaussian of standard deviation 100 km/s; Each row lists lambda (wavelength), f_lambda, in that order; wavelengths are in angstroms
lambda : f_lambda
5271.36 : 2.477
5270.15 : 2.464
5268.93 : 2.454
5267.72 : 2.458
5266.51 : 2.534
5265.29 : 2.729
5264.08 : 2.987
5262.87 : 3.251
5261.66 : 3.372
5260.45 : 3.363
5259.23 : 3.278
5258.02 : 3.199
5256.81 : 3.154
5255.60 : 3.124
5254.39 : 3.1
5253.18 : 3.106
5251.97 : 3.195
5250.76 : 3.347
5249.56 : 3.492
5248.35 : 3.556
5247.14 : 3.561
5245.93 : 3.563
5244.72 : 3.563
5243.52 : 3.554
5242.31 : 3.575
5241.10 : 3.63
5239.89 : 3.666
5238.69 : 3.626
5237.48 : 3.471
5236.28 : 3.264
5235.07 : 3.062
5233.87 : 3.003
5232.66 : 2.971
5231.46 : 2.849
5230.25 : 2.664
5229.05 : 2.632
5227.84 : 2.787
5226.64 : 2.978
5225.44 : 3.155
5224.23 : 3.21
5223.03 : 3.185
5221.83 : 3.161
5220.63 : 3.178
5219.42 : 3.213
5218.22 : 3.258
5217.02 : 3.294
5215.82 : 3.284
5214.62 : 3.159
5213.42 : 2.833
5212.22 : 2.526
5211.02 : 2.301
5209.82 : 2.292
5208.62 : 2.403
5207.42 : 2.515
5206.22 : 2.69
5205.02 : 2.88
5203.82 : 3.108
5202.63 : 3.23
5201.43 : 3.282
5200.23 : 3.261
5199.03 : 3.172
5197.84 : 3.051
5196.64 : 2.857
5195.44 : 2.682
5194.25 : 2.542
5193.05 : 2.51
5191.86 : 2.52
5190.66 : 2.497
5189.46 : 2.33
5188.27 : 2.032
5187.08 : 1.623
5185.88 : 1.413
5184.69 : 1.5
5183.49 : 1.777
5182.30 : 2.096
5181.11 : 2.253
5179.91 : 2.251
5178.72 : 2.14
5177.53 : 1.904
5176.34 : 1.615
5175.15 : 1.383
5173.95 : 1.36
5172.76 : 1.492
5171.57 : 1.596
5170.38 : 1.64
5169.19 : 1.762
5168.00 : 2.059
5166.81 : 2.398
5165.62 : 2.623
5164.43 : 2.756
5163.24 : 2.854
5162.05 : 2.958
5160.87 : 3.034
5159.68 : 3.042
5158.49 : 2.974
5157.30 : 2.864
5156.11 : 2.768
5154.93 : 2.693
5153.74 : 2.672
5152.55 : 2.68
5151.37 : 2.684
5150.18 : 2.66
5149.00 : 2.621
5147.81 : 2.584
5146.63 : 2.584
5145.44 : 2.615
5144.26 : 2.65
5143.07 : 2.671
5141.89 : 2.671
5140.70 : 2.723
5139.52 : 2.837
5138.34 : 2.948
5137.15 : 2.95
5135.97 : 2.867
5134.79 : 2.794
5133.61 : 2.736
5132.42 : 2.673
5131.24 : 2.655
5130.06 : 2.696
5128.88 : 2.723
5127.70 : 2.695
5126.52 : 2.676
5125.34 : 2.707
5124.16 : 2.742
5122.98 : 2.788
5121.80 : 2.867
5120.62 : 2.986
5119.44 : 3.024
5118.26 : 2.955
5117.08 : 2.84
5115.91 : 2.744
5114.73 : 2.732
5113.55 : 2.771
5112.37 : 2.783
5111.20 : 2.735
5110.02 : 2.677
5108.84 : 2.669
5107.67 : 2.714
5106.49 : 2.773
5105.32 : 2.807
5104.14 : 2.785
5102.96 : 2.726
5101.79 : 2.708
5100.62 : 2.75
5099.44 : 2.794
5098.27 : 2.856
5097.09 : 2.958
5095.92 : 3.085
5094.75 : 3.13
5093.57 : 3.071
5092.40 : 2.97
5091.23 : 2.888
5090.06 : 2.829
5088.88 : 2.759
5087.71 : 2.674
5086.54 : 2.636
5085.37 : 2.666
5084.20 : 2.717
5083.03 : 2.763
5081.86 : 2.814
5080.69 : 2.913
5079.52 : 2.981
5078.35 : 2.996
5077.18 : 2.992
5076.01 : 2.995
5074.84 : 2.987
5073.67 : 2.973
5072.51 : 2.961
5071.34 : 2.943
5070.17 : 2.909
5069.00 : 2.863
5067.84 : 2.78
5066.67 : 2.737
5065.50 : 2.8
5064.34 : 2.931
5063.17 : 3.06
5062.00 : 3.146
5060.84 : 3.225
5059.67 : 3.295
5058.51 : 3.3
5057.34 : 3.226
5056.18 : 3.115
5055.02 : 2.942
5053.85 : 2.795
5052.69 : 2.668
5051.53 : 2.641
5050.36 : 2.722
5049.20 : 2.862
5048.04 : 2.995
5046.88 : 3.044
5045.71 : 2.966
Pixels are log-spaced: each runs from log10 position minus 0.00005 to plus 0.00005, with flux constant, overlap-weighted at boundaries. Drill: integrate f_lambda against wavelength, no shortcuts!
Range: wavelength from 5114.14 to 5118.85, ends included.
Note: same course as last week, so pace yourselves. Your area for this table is 13.3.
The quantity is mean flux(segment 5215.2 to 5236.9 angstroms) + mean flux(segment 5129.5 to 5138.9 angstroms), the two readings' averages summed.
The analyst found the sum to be 5.85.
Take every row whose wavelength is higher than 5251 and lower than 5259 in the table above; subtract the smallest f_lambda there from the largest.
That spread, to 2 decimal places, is 0.10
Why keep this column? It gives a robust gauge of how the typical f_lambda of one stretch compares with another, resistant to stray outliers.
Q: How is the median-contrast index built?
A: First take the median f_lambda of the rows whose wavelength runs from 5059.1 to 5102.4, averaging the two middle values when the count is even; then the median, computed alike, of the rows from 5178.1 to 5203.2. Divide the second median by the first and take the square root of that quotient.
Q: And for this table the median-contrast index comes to 0.93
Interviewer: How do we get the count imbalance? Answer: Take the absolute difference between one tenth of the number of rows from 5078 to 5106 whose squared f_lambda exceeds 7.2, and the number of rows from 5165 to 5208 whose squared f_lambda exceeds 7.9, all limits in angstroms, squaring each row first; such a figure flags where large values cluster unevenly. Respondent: 5.9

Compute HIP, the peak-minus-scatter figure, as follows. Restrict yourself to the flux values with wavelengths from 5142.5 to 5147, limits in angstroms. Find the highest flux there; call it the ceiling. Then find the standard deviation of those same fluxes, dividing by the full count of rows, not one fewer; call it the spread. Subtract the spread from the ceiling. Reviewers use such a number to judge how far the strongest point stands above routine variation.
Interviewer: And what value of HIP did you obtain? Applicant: 2.6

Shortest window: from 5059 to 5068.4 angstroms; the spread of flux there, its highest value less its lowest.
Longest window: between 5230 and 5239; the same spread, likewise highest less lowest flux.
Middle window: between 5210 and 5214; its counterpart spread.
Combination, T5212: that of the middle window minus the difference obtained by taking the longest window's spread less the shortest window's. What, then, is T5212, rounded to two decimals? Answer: 0.13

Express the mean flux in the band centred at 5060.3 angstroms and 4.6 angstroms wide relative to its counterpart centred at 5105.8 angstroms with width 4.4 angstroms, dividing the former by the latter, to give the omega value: 1.17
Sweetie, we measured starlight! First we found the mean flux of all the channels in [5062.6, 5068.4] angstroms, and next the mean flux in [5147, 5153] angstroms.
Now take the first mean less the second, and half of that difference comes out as 0.11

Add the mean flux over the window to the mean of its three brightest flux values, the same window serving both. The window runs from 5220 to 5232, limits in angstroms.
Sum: 6.2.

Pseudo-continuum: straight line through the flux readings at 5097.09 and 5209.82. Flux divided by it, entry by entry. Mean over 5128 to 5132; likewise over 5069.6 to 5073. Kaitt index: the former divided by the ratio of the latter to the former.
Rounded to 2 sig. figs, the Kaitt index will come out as 1.0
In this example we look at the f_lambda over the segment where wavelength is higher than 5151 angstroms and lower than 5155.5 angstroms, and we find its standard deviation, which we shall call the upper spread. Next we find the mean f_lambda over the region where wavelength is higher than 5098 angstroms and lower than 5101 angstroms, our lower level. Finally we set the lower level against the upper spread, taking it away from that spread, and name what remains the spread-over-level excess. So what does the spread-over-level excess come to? -2.79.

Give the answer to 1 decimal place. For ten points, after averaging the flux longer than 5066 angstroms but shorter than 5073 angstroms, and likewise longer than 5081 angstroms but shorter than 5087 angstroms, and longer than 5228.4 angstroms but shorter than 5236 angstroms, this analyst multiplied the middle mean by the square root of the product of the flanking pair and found 7.8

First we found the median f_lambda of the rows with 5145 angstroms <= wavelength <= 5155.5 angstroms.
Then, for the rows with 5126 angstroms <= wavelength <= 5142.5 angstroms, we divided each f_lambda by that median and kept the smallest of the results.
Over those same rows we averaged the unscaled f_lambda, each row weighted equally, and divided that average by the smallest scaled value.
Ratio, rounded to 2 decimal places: 2.77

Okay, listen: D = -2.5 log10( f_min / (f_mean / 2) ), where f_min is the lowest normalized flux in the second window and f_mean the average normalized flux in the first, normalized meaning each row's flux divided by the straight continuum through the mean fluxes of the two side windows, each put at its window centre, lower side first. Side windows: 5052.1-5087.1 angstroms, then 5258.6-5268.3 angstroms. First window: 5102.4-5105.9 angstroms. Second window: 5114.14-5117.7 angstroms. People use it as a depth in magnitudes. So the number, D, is -0.74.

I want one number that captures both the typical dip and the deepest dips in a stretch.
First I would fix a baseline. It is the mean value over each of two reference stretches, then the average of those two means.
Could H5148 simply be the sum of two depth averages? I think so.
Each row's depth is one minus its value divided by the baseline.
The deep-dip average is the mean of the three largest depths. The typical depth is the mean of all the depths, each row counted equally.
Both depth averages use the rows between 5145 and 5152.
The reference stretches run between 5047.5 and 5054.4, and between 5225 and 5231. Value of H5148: 0.14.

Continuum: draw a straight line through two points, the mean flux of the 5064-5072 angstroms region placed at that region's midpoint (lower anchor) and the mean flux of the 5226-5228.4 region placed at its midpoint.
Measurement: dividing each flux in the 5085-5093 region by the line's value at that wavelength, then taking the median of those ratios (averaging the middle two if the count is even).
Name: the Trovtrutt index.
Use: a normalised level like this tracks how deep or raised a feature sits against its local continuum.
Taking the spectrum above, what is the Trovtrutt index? 0.97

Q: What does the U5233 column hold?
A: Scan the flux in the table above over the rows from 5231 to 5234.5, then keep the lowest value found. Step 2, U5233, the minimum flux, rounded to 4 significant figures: 2.849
